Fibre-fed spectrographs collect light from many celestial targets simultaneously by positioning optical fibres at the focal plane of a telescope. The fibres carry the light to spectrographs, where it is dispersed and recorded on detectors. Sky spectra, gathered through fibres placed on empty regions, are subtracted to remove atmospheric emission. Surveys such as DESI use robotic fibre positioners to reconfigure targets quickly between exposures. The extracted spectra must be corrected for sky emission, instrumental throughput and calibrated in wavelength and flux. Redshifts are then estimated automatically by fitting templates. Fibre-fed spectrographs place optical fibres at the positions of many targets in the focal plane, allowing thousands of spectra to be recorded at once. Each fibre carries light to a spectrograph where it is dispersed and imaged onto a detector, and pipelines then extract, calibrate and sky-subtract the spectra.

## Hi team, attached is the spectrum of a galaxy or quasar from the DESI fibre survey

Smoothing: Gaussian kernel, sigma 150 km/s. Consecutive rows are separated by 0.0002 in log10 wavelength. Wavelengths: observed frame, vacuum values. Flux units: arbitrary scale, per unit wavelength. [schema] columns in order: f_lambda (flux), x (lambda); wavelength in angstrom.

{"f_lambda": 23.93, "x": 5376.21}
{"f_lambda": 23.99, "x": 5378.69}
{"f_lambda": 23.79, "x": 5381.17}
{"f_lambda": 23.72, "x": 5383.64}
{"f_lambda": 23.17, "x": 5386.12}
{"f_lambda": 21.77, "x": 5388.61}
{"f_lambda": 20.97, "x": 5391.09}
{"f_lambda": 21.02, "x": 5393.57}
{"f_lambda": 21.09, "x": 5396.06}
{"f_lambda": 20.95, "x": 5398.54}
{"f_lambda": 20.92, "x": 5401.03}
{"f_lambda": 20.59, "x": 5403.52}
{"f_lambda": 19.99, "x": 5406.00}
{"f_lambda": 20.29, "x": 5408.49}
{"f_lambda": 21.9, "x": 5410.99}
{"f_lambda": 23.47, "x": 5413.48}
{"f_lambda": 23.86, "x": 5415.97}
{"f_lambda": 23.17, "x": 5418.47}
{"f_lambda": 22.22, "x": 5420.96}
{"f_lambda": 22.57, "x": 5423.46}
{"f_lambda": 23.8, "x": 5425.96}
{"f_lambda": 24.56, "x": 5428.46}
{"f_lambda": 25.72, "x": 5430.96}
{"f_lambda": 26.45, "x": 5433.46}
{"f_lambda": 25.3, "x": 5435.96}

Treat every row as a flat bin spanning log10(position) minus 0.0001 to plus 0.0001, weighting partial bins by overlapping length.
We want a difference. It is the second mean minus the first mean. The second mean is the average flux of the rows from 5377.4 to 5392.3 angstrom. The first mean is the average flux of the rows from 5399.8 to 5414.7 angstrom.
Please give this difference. 1.7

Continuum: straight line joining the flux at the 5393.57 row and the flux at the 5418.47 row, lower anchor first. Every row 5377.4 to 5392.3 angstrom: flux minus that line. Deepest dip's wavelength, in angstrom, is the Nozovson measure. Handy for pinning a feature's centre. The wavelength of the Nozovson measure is 5391.09 angstrom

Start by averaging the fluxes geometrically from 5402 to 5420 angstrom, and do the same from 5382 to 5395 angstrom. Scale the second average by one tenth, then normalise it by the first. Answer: 0.101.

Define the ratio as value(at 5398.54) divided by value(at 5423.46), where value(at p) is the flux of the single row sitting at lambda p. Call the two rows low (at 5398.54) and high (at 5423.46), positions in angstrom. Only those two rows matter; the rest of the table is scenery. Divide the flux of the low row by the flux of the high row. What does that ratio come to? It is 0.93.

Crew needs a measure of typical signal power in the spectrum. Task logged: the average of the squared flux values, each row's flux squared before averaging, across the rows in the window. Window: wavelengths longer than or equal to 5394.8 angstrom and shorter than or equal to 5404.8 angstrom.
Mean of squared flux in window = 436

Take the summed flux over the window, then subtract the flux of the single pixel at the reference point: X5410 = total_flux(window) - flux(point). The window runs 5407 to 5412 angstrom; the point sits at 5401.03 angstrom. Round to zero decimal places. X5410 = 21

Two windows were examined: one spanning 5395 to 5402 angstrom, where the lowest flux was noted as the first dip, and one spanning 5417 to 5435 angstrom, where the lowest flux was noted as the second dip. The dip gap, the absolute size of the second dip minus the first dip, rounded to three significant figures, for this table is 1.30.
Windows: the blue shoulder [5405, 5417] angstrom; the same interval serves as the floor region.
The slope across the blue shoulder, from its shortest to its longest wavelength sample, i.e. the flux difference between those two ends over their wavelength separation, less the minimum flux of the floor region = -19.6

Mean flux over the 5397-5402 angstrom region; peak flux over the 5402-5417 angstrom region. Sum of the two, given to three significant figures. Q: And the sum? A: 44.8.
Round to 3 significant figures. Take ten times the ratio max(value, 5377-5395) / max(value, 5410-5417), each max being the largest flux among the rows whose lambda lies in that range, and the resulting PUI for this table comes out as 10.1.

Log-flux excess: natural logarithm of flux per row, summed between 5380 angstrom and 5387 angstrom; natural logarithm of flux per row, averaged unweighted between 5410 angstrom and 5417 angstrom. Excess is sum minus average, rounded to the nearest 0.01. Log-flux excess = 6.34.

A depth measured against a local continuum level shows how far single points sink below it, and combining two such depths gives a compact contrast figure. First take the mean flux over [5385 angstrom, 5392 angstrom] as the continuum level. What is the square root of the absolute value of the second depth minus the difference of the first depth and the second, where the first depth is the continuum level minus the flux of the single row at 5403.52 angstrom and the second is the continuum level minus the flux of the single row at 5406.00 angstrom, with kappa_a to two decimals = 1.61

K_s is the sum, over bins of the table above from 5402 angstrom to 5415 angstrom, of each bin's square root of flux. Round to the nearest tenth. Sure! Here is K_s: 23.0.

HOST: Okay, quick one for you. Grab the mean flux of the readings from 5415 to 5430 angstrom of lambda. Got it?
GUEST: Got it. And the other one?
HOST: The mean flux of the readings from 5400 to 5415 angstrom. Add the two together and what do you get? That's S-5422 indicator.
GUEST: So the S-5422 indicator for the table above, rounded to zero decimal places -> 45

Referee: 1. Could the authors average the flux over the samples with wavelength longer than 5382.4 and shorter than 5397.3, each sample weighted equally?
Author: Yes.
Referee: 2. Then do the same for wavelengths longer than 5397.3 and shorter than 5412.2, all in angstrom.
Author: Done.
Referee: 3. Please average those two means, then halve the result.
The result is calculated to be 10.7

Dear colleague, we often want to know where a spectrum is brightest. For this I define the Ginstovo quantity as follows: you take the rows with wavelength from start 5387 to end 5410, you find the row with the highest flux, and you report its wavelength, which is 5388.61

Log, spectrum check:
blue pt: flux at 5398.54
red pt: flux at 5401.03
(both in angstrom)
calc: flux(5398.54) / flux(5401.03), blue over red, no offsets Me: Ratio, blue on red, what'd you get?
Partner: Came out 1.00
